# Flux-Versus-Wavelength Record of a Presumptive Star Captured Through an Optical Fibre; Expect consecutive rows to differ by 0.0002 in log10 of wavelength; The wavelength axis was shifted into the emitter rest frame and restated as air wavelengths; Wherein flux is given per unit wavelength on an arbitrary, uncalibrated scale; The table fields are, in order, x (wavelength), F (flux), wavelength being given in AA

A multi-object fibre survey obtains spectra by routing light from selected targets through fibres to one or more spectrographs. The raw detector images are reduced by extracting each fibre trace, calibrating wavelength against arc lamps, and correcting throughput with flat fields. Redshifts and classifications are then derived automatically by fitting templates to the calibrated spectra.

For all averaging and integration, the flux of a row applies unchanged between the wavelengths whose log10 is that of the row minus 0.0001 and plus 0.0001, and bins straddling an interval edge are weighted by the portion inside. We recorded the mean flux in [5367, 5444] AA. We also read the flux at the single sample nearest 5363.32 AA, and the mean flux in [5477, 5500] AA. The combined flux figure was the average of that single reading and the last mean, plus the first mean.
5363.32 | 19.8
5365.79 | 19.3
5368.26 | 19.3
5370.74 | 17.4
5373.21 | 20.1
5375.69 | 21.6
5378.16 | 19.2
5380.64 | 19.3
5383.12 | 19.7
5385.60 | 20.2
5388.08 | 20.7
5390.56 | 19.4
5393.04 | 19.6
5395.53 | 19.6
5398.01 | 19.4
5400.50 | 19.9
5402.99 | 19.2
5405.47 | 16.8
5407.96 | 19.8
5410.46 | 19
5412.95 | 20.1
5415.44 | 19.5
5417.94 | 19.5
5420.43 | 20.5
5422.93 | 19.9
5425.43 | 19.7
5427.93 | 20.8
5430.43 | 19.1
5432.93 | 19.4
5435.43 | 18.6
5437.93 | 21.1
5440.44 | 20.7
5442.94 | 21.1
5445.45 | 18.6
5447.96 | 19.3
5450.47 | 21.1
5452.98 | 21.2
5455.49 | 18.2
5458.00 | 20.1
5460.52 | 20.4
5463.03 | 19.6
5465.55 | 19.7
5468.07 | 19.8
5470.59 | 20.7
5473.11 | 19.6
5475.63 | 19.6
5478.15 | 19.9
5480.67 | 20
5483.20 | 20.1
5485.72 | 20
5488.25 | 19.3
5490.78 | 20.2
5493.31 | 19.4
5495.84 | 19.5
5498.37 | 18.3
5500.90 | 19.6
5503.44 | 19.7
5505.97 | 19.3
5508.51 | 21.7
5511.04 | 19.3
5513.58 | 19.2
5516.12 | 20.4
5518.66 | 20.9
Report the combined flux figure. 39.40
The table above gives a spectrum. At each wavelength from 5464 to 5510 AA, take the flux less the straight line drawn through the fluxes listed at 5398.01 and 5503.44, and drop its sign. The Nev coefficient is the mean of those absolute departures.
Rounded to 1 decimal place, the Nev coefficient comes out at 0.4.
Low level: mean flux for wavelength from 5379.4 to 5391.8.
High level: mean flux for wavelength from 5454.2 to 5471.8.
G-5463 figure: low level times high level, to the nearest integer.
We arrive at 393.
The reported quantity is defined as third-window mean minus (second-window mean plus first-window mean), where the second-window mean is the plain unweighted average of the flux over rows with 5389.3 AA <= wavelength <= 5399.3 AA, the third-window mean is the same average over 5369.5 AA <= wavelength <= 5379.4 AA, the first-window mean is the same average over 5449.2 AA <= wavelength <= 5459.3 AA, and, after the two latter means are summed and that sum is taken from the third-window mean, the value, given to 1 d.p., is -20.1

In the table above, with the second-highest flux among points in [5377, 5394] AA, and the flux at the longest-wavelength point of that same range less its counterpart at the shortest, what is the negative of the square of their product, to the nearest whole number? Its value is -65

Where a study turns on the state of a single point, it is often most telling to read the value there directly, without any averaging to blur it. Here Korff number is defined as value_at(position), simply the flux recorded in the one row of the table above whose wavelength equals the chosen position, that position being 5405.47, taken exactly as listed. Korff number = 16.8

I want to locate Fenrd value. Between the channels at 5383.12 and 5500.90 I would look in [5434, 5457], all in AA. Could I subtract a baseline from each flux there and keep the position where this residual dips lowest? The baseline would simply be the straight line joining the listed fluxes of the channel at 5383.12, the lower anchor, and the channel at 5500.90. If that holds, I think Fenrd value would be 5455.49 AA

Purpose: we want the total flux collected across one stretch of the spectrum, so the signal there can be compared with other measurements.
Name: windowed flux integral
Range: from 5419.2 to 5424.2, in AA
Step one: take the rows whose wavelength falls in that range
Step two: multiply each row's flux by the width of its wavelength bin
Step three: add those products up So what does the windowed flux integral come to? 101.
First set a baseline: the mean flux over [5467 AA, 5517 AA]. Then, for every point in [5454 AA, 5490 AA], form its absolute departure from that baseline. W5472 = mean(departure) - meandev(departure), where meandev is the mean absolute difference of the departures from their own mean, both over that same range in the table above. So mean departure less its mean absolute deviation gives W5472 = 0.10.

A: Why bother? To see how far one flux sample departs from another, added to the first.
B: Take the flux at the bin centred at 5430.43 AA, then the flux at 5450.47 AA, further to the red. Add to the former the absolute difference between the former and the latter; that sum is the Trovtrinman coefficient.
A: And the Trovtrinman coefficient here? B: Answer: 21.1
